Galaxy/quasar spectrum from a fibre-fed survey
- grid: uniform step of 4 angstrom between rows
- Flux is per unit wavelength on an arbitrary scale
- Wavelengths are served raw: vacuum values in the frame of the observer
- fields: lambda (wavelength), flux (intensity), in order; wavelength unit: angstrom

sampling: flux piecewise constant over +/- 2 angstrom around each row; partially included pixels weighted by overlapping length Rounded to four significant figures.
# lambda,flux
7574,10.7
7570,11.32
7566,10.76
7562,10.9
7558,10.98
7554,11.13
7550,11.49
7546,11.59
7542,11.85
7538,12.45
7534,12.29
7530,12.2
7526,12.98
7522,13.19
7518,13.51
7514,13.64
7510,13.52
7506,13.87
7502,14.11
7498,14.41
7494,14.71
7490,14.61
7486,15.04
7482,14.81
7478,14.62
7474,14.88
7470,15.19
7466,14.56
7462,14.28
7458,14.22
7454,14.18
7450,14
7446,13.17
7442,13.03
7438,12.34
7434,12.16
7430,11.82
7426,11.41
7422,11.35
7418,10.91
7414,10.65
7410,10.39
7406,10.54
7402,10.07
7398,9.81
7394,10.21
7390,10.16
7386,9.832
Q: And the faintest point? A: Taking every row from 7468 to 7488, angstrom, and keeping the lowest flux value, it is 14.62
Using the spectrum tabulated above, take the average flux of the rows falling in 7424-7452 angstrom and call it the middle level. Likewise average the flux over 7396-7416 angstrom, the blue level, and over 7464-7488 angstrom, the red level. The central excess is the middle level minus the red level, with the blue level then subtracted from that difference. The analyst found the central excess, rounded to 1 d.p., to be -12.6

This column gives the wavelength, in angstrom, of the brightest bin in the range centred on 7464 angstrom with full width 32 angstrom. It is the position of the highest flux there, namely 7470 angstrom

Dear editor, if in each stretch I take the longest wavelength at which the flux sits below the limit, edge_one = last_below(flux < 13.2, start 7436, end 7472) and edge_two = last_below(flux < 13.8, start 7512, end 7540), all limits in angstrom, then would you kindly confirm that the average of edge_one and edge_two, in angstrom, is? 7492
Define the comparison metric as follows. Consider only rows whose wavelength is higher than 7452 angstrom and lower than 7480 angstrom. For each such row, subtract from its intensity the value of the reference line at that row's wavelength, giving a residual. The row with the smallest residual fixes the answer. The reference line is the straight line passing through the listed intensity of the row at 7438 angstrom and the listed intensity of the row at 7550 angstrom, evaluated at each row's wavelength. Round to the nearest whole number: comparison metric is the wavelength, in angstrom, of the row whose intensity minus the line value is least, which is 7454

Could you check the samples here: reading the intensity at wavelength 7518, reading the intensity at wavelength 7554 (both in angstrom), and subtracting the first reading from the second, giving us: -2.4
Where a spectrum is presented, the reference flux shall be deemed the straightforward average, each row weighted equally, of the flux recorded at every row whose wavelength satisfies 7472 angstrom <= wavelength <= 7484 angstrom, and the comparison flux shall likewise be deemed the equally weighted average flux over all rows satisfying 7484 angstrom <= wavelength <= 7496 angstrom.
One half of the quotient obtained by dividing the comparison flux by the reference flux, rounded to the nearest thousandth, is 0.501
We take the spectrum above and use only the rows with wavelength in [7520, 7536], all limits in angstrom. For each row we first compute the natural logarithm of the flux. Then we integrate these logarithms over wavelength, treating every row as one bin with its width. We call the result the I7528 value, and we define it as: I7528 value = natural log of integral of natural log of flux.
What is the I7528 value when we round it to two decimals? 3.70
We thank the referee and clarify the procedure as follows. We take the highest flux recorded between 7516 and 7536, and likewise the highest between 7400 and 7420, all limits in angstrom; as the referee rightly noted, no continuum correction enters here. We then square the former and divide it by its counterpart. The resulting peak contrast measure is 17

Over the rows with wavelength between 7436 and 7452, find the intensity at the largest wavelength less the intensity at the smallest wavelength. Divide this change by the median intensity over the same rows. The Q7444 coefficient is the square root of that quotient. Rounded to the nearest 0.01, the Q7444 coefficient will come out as 0.36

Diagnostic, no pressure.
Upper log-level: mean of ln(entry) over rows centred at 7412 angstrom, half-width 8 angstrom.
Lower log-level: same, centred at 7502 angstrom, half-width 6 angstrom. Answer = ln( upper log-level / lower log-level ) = -0.11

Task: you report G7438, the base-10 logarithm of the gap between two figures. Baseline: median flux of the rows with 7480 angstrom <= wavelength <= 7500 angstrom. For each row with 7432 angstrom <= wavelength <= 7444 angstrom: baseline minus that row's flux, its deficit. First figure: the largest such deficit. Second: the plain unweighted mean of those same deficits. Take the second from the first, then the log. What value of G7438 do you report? -0.5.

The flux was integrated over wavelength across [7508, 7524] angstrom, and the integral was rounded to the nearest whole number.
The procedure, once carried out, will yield 215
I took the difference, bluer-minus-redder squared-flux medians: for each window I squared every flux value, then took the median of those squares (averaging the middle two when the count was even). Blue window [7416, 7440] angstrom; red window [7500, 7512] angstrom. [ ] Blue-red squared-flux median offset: -57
